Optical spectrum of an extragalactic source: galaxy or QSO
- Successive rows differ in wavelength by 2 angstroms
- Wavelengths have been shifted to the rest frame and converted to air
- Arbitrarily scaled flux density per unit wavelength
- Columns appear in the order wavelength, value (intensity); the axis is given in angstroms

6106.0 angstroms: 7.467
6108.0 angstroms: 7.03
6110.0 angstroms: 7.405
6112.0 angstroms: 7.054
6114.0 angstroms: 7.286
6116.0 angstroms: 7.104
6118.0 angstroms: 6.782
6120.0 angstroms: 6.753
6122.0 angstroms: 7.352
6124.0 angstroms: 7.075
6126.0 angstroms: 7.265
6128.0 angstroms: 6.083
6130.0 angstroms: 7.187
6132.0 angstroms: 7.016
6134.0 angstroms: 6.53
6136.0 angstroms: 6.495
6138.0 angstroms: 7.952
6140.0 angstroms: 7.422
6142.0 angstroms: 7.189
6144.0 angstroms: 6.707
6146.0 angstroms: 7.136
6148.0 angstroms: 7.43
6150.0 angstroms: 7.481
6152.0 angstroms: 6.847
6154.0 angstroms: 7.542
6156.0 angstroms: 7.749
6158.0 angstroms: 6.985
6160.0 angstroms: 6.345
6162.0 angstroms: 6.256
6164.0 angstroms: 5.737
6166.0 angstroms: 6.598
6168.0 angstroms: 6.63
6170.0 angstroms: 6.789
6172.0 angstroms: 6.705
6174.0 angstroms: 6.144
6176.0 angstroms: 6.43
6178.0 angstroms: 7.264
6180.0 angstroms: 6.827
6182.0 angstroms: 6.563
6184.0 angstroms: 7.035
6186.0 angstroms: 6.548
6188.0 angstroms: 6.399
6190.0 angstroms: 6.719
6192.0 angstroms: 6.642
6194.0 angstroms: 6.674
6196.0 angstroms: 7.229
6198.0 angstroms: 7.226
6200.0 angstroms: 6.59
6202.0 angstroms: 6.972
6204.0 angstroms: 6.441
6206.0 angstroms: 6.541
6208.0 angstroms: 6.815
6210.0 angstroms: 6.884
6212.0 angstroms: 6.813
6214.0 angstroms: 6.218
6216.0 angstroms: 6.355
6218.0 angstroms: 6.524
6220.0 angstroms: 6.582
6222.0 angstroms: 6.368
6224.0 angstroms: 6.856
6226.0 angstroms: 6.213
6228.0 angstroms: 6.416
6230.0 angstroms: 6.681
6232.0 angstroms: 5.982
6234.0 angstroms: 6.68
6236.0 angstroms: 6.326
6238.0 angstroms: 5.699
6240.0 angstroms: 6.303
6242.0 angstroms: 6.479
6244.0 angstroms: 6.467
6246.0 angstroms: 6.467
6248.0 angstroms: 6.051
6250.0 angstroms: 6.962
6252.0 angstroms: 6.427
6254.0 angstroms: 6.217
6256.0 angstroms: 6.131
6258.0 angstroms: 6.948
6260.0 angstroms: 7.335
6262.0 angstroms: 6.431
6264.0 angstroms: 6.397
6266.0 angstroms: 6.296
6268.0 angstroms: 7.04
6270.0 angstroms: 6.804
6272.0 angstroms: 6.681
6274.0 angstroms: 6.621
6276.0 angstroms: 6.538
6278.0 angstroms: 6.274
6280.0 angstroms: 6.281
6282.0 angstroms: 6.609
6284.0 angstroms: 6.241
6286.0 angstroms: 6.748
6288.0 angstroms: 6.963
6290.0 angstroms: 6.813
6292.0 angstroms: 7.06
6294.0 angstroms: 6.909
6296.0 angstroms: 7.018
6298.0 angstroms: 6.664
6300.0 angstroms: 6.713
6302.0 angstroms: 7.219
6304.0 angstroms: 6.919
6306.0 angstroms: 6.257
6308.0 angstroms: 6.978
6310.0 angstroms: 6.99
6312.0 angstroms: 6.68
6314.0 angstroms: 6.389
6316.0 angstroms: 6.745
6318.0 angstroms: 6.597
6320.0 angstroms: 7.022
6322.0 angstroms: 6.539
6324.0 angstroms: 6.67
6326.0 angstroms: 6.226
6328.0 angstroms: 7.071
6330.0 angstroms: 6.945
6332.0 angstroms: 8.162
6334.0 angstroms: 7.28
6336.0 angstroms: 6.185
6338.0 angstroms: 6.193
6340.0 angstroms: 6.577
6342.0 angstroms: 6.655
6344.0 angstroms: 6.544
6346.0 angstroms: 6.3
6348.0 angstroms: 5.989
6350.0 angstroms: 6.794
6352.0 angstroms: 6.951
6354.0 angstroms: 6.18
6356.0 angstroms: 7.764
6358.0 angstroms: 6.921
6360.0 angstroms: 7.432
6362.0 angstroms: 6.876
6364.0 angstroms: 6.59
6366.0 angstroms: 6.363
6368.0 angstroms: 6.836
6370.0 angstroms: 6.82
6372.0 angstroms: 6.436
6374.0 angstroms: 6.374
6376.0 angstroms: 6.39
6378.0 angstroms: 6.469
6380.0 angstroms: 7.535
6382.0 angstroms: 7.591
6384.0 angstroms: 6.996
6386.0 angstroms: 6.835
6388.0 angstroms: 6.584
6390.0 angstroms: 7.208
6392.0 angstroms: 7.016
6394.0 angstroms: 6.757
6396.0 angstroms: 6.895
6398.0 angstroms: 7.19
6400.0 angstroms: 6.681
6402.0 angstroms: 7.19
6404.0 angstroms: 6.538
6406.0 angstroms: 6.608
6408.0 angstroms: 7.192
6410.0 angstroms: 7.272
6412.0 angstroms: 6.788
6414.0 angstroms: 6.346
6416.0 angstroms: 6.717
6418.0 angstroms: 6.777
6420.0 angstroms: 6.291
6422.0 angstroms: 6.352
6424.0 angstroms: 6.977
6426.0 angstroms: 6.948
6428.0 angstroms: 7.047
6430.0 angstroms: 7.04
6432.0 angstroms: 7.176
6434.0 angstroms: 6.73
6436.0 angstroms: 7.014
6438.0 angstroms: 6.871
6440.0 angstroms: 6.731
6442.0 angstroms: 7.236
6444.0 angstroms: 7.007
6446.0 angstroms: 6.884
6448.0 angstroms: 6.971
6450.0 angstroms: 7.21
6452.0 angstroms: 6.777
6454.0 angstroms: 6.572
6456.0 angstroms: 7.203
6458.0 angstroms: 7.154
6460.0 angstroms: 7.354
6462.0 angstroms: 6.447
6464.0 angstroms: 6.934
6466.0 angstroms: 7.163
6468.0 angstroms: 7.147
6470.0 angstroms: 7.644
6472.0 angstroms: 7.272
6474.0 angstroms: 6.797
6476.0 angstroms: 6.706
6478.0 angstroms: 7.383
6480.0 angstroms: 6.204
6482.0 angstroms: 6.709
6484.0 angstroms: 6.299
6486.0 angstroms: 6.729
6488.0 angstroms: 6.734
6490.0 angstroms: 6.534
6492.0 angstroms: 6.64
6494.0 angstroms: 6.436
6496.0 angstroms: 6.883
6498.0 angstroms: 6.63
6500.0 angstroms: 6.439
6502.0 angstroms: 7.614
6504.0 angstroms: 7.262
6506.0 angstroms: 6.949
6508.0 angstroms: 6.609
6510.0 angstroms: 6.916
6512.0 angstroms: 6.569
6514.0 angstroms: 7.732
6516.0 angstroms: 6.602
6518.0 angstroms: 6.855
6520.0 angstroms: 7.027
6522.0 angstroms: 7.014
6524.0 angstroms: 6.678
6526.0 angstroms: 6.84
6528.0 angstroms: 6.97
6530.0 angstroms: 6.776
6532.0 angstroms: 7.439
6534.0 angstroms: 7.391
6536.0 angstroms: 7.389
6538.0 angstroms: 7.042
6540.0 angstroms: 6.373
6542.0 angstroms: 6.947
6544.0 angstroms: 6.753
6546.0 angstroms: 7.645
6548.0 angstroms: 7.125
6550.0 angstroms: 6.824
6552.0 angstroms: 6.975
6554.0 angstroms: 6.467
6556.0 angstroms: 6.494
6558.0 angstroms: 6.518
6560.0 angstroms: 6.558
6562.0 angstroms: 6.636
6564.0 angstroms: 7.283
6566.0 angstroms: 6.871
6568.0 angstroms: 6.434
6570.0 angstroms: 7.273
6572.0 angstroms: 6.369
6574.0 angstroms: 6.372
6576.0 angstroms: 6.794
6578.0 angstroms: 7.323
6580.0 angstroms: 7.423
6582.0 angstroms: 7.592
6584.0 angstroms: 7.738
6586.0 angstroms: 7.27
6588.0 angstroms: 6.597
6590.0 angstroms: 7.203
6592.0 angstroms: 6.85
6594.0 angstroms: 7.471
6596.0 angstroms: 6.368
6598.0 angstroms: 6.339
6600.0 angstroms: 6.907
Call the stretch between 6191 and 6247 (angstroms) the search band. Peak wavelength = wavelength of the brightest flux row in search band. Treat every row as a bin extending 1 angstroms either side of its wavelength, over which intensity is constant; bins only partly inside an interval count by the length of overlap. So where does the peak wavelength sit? 6196.0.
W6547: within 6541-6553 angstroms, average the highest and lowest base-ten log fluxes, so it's 0.856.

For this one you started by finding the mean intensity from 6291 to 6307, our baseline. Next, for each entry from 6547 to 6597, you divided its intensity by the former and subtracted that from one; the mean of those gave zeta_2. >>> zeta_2 -0.010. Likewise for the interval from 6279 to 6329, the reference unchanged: 0.016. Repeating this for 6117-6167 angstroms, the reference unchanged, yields -0.016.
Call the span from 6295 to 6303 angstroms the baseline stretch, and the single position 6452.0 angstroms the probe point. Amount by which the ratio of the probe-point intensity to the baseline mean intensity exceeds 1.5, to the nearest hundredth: -0.52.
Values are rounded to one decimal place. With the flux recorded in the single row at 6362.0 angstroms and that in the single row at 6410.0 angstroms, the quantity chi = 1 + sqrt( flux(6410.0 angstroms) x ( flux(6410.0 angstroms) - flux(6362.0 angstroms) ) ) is 2.7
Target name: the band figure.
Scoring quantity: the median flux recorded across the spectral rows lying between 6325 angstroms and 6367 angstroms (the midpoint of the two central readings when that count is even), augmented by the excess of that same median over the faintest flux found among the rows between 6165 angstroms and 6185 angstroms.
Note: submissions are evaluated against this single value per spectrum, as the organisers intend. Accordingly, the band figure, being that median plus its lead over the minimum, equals 7.2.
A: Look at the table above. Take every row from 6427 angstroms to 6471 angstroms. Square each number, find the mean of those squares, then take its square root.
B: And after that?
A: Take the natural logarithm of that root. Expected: 1.95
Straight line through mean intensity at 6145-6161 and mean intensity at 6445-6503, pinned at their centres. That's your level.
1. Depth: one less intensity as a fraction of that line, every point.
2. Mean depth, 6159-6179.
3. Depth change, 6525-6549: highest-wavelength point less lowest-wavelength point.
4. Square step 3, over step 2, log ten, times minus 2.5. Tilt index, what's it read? 4.2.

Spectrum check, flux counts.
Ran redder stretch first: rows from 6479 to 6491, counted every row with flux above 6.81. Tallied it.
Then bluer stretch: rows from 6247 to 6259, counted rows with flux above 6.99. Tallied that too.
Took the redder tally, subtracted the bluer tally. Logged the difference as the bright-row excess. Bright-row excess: 0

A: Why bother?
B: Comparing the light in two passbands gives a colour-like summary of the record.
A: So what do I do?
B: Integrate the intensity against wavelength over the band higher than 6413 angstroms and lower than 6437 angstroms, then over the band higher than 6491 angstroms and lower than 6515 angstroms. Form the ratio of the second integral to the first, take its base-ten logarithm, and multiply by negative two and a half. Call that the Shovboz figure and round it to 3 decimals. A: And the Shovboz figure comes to -0.017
